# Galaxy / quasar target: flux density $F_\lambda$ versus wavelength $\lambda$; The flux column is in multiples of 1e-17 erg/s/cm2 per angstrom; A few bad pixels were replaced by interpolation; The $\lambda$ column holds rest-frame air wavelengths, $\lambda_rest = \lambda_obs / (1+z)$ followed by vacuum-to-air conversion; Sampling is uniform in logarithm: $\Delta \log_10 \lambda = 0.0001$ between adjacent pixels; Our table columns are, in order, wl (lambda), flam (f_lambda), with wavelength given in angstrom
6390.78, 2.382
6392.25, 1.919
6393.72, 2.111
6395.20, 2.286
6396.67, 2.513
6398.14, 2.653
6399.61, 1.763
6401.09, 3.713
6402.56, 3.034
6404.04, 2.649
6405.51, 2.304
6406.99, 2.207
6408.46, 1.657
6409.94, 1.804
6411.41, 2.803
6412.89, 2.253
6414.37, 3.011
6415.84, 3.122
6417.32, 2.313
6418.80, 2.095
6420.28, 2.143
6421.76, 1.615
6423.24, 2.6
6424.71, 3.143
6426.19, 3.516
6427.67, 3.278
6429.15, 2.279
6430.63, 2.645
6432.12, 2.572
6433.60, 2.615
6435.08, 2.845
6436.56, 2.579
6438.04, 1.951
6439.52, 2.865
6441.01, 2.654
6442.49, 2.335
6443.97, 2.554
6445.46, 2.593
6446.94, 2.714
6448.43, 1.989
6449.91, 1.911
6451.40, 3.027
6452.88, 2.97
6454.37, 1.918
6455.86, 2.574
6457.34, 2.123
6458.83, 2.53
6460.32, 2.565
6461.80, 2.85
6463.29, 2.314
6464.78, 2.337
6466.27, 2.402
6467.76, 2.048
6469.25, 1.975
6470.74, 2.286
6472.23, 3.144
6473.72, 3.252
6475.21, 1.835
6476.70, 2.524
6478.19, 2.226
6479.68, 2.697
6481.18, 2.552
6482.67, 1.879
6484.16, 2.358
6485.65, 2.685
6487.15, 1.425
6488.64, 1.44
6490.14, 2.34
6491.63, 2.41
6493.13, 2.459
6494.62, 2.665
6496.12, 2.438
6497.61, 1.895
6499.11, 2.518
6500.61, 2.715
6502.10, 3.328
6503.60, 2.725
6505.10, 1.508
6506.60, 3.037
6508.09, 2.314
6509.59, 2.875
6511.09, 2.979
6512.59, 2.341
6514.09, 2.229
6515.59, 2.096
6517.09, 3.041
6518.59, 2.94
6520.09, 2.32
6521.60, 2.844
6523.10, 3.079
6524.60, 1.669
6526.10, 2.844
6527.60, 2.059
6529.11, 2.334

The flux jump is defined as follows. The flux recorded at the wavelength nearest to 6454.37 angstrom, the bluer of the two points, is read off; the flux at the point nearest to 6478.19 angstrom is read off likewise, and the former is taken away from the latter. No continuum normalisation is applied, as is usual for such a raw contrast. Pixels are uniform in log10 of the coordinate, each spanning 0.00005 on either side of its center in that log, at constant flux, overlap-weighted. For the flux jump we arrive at 0.31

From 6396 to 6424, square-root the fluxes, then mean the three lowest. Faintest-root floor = 1.30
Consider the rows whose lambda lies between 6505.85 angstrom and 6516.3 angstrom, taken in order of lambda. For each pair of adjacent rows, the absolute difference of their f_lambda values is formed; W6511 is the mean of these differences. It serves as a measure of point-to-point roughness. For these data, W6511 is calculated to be 0.38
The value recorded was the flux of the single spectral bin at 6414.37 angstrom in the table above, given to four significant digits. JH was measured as 3.011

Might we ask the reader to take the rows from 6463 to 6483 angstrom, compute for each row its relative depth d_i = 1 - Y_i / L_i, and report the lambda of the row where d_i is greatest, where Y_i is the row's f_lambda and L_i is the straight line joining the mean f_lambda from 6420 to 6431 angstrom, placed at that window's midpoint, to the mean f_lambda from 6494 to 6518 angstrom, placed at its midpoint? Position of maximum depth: 6475.21 angstrom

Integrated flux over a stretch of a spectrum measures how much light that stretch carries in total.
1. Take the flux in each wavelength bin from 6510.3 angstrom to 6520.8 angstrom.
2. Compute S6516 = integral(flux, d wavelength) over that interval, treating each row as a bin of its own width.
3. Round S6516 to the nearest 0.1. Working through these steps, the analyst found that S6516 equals 26.9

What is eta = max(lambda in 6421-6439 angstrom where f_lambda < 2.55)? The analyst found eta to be 6438.04 angstrom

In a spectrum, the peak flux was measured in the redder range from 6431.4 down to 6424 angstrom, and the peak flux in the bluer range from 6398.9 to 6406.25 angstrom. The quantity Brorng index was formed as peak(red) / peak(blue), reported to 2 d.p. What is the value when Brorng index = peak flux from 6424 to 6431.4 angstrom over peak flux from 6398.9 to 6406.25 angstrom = 0.95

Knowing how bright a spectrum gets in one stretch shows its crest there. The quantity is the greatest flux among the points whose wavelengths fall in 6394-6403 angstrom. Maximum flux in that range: 3.713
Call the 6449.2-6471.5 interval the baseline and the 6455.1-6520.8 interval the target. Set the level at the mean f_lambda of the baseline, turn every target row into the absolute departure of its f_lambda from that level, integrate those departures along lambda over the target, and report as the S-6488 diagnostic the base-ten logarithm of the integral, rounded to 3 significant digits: 1.35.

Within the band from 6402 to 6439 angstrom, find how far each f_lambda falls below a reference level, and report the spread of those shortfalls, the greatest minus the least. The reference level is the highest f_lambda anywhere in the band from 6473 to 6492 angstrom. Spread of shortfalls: 1.90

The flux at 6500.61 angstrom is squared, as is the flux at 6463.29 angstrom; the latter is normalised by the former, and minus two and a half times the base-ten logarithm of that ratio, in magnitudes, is 0.3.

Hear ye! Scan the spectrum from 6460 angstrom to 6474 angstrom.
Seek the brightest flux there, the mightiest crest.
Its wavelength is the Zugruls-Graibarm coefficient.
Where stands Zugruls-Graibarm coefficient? 6473.72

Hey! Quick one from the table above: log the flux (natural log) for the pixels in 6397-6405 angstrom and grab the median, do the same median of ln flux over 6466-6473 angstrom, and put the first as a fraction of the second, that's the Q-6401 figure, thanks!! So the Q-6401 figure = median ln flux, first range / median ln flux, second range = 1.18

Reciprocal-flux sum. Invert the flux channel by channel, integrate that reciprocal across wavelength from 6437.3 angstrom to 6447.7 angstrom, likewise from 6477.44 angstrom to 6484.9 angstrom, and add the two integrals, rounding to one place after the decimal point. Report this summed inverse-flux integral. 7.4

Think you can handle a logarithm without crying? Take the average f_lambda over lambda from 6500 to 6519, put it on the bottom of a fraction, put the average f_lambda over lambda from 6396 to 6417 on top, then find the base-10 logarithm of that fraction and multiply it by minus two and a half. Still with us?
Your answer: 0.038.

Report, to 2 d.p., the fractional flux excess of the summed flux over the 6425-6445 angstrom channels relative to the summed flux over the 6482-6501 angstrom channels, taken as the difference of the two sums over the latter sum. 0.19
